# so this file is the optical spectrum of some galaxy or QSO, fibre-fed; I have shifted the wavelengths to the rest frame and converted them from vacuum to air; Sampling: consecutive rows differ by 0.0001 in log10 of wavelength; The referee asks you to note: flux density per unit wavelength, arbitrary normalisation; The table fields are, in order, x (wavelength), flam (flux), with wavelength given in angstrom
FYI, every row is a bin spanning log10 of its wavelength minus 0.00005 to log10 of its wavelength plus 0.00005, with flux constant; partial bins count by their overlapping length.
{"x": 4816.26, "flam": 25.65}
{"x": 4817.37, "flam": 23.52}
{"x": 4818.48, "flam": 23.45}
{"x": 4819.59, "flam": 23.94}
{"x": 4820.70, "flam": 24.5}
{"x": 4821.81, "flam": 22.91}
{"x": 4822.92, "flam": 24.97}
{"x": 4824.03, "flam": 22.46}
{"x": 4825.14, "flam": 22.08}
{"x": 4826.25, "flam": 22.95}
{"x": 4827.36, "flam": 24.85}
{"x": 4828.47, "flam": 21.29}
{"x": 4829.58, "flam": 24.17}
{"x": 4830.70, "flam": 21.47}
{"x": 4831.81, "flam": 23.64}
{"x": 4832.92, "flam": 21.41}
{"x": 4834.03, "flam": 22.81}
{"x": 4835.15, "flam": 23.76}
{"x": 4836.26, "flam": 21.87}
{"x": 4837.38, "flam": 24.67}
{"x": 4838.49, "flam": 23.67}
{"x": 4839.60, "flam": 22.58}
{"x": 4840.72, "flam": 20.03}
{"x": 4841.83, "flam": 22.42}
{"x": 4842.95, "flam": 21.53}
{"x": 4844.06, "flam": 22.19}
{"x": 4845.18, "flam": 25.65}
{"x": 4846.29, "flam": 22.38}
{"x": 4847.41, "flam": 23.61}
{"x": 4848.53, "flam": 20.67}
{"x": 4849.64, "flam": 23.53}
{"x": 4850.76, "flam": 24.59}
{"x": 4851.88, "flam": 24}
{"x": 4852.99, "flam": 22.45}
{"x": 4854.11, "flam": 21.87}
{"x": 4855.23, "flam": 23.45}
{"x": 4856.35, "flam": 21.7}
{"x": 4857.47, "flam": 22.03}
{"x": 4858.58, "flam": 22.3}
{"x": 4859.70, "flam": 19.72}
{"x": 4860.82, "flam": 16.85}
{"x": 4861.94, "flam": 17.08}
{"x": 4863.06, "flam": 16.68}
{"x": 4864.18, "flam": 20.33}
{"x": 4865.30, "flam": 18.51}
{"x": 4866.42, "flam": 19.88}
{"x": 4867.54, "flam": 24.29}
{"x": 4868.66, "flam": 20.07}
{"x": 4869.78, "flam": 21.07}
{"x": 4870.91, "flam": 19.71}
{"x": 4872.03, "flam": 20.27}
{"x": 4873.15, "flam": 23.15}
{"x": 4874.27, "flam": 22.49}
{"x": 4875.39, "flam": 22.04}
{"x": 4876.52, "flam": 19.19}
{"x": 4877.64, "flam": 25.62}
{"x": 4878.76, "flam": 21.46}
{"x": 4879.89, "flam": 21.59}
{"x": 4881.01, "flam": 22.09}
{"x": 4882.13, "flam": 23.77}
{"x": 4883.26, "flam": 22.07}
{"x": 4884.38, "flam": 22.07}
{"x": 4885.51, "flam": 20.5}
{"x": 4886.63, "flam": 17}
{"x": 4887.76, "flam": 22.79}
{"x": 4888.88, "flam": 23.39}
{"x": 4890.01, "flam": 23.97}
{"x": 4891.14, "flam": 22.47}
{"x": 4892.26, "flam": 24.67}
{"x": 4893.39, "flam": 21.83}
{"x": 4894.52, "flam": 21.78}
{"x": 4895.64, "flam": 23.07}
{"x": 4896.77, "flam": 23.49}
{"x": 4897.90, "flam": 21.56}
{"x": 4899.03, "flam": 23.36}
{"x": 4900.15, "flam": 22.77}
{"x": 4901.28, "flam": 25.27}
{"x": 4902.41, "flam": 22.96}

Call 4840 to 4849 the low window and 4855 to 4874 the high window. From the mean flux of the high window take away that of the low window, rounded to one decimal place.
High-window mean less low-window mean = -1.9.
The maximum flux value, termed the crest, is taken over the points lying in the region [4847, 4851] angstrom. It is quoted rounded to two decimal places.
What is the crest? 24.59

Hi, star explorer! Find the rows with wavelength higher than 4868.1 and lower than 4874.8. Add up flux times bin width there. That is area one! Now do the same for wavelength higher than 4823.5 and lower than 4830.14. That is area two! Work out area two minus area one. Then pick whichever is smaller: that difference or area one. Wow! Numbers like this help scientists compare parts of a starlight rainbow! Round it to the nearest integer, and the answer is 11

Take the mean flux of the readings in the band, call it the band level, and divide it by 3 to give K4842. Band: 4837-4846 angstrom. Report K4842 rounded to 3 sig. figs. 7.61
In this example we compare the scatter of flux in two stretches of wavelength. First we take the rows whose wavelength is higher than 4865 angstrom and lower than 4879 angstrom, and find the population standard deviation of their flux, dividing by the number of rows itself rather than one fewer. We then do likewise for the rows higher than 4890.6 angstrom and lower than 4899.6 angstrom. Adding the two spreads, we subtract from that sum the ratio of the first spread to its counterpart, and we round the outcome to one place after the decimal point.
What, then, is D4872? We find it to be 1.0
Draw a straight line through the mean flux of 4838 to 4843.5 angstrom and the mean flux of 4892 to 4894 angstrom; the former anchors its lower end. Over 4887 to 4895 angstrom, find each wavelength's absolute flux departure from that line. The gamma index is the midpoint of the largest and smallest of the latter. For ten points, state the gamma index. 0.9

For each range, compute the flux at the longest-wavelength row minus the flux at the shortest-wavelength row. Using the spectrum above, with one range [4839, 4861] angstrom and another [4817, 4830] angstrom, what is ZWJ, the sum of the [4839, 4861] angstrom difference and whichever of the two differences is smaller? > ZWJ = -11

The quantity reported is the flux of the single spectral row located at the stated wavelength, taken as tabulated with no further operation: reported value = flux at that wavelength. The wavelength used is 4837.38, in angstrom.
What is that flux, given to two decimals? 24.67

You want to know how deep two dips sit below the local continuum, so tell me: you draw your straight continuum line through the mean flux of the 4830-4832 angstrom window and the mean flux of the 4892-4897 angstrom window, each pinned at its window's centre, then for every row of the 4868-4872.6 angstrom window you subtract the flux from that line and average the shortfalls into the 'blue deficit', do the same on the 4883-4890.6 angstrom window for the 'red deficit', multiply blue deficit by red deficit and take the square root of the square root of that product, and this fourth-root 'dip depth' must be 1.3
